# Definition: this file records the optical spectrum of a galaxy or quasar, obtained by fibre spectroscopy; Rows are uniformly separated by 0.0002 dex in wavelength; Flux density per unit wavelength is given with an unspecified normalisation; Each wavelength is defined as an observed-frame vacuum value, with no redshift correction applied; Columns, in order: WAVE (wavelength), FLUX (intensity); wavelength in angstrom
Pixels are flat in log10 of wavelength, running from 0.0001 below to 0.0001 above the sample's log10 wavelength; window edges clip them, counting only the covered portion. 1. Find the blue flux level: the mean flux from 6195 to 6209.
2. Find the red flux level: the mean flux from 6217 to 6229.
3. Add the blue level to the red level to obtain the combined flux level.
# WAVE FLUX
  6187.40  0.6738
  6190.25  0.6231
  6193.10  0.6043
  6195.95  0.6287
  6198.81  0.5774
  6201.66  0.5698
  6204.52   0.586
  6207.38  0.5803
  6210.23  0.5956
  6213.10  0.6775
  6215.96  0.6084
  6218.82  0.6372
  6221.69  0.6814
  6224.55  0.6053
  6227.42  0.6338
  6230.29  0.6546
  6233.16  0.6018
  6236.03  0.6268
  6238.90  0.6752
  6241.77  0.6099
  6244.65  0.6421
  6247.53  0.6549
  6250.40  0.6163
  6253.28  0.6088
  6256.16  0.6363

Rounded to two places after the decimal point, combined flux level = 1.23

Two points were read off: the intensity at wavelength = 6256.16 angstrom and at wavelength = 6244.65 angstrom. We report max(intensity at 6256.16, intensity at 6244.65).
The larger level 0.64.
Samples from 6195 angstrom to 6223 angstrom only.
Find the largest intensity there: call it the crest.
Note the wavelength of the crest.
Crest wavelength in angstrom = 6221.69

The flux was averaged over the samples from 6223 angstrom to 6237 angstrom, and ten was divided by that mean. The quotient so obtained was 16.0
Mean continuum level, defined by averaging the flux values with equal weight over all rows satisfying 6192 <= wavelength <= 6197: 0.617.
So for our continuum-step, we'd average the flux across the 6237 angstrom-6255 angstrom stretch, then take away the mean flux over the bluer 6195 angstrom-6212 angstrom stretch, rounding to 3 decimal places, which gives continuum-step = 0.045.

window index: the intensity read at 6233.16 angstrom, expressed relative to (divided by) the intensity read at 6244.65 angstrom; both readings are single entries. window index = 0.94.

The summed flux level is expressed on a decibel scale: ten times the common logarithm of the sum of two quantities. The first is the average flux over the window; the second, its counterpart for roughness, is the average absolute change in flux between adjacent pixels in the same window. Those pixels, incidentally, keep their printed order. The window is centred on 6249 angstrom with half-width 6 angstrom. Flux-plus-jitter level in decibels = -1.87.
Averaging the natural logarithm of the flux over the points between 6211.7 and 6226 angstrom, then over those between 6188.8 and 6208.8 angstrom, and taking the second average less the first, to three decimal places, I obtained -0.074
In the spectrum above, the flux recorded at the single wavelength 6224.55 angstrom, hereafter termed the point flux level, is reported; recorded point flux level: 0.6053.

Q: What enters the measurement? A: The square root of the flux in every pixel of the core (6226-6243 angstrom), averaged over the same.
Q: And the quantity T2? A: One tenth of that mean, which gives 0.0796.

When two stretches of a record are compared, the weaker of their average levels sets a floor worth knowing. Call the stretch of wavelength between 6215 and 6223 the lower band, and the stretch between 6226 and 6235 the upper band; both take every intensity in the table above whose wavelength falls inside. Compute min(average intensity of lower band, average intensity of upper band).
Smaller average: 0.630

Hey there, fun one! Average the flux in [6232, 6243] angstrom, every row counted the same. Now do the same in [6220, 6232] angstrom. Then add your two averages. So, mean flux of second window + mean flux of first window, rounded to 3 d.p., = 1.272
